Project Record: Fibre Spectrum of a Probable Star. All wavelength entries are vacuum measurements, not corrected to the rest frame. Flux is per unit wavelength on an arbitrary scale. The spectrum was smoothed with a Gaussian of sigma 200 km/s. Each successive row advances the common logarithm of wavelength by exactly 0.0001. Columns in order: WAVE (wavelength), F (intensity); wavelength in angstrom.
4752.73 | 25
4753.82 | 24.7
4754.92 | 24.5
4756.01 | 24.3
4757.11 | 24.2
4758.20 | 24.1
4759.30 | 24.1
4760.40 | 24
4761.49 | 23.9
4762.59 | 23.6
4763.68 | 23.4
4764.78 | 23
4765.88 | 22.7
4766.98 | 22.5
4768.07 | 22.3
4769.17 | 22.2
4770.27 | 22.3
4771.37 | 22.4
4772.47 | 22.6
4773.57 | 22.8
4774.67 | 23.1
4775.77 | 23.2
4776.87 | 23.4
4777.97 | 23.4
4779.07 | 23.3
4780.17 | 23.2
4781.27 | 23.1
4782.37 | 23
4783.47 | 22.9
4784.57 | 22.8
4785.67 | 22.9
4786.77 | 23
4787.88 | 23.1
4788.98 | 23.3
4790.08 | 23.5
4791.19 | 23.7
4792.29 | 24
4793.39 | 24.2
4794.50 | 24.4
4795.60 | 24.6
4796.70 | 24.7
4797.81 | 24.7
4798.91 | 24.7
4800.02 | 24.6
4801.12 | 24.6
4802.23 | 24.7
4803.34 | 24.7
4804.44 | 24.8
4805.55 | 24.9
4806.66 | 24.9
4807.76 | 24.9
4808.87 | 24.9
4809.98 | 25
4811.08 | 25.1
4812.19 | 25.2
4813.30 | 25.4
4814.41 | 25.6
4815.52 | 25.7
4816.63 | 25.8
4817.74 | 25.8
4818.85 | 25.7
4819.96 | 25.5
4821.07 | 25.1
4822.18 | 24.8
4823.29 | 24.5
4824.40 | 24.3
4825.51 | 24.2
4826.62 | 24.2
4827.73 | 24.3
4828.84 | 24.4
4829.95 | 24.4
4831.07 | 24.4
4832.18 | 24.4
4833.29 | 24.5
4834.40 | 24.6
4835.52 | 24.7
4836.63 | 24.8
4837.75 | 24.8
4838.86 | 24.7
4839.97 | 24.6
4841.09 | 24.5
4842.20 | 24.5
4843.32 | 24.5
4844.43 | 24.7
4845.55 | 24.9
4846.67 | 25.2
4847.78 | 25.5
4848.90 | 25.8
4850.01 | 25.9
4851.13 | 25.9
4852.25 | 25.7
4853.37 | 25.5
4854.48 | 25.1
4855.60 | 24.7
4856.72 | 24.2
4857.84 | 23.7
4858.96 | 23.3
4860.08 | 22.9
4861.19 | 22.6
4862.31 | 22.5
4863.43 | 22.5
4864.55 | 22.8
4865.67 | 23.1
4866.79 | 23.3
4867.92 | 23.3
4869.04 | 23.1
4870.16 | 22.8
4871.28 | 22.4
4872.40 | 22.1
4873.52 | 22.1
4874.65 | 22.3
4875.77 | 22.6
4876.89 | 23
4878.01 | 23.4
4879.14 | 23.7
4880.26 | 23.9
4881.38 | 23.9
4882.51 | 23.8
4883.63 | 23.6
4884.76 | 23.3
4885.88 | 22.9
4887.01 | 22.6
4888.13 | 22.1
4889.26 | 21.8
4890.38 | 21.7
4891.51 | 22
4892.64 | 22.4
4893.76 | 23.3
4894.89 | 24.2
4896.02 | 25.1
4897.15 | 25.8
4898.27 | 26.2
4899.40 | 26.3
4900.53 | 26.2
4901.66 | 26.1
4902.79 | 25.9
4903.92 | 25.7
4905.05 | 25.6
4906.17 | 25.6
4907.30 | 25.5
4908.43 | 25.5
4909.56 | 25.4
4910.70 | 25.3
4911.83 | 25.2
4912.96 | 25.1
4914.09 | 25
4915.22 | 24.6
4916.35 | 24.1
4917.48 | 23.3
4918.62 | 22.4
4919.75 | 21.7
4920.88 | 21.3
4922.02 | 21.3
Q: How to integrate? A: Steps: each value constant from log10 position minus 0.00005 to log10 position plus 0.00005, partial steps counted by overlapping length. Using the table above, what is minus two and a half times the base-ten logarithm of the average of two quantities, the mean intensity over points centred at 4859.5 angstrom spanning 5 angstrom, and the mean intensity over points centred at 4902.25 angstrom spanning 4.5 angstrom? -3.48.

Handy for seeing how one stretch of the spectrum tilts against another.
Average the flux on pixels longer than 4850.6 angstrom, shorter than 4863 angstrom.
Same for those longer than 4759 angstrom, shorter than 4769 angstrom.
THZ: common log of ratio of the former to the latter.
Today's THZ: 0.017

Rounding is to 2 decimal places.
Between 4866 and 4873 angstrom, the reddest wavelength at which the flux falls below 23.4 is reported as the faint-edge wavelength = 4872.40 angstrom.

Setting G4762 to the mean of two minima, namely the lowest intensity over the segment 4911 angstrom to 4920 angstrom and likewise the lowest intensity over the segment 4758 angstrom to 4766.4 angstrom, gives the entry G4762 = 22.2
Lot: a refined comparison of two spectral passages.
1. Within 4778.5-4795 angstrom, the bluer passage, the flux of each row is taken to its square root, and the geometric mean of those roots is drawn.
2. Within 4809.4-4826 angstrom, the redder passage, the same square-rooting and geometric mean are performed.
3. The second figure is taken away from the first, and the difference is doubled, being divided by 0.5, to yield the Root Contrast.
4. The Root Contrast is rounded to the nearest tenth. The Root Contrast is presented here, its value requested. -0.4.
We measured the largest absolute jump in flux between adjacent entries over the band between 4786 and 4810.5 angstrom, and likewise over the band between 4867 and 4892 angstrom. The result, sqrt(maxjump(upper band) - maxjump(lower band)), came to 0.45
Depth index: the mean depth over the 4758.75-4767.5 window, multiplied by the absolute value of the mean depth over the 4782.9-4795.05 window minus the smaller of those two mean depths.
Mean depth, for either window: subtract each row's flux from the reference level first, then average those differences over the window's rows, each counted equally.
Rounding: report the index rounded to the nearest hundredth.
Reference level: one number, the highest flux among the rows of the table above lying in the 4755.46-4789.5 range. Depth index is 0.00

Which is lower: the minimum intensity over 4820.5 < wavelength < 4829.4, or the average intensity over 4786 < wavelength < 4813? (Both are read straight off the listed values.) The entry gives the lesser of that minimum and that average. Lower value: 24.2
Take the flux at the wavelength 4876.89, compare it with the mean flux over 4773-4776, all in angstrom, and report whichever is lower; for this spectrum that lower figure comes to 23.0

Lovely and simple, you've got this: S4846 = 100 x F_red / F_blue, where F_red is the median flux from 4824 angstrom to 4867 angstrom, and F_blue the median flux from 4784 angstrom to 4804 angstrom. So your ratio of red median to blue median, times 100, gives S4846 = 101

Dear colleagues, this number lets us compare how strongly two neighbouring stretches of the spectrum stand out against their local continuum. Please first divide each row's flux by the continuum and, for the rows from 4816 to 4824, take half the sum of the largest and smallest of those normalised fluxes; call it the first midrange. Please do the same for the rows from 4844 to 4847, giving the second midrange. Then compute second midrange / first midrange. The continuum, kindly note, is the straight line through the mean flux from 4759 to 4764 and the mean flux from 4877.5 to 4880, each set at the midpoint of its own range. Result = 0.99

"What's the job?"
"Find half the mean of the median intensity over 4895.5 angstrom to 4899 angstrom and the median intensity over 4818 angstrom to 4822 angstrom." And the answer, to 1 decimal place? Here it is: 12.8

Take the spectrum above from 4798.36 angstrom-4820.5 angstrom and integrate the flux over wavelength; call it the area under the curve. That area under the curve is 556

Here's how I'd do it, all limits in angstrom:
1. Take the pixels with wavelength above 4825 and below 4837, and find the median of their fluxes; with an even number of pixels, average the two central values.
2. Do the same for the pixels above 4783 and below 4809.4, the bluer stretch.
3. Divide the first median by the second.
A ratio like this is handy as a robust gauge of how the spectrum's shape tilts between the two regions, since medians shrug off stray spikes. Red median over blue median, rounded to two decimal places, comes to 0.99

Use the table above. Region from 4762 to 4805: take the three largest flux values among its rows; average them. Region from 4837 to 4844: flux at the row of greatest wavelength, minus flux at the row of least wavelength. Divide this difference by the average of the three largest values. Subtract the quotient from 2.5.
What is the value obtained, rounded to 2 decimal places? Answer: 2.51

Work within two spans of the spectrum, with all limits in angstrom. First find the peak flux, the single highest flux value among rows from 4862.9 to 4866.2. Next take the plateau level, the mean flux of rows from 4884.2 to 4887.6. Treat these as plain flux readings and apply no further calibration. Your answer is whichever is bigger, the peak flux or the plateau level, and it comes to 23.1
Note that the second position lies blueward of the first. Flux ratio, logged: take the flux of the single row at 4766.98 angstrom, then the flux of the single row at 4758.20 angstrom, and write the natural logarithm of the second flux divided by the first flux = 0.069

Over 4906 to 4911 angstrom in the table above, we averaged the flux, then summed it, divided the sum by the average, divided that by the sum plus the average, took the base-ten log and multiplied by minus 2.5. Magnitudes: 3.71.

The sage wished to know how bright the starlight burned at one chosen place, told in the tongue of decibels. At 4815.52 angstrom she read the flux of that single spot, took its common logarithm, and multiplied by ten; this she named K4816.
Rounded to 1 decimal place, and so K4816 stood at 14.1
